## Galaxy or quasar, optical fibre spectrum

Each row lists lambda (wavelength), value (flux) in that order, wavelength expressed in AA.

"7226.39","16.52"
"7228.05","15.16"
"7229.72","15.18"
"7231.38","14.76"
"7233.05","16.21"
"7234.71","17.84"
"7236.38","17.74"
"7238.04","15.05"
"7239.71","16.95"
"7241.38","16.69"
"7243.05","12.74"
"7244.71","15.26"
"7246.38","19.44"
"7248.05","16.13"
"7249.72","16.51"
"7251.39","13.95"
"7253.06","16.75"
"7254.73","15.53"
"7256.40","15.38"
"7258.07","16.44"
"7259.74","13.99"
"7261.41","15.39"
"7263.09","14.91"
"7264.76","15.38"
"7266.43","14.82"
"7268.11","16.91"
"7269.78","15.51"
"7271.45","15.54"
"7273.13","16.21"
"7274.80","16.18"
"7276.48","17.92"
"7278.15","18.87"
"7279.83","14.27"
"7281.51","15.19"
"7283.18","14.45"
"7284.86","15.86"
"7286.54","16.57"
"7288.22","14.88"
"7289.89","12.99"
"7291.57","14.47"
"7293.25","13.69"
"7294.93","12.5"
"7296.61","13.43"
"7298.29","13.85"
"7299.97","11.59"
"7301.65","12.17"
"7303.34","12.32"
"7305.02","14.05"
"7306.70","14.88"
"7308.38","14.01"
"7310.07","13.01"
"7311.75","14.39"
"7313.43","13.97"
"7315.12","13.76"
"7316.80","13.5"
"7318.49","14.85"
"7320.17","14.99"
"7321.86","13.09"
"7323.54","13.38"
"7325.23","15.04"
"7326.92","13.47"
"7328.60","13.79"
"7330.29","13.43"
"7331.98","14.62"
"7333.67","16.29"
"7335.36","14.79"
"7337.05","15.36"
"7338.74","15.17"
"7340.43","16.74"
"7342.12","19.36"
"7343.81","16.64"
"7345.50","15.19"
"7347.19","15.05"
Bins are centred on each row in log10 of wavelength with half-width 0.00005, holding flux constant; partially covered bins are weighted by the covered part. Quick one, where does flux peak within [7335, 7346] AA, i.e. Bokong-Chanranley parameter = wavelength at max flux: 7342.12 AA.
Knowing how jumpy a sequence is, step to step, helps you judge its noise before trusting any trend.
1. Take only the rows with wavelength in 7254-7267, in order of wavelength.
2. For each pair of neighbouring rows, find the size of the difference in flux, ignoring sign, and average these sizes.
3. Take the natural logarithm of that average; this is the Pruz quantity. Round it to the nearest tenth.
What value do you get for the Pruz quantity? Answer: -0.1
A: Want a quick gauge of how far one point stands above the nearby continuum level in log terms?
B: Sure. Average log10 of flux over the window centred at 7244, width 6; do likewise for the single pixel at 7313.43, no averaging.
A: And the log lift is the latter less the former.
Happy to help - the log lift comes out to -0.05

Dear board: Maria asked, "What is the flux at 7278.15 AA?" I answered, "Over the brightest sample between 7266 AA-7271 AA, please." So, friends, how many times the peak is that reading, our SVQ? 1.12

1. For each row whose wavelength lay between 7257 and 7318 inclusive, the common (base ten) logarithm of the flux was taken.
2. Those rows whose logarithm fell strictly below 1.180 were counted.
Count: 23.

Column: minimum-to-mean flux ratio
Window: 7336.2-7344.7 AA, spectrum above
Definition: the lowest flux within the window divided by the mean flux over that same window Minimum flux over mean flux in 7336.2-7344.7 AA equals 0.911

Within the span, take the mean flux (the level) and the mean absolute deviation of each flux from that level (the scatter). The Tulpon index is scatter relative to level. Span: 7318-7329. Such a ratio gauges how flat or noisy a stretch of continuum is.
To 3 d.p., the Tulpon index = 0.053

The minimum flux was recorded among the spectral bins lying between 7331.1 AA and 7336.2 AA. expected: 14.62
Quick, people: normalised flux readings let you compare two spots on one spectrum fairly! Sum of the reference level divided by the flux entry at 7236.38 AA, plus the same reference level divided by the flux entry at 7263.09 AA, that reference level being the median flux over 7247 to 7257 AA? 1.95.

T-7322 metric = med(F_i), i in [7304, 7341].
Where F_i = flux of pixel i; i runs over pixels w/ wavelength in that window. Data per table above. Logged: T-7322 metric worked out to 14.2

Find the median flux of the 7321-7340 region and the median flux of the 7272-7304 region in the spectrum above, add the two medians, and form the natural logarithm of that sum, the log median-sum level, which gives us 3.37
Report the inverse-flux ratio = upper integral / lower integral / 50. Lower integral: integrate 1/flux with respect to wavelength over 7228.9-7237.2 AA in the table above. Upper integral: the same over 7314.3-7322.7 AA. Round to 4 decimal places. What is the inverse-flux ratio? 0.0235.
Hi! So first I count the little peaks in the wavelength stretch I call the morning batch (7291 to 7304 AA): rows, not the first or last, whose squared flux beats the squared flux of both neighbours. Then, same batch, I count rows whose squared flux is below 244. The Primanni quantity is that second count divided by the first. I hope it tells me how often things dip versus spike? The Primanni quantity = 8.0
